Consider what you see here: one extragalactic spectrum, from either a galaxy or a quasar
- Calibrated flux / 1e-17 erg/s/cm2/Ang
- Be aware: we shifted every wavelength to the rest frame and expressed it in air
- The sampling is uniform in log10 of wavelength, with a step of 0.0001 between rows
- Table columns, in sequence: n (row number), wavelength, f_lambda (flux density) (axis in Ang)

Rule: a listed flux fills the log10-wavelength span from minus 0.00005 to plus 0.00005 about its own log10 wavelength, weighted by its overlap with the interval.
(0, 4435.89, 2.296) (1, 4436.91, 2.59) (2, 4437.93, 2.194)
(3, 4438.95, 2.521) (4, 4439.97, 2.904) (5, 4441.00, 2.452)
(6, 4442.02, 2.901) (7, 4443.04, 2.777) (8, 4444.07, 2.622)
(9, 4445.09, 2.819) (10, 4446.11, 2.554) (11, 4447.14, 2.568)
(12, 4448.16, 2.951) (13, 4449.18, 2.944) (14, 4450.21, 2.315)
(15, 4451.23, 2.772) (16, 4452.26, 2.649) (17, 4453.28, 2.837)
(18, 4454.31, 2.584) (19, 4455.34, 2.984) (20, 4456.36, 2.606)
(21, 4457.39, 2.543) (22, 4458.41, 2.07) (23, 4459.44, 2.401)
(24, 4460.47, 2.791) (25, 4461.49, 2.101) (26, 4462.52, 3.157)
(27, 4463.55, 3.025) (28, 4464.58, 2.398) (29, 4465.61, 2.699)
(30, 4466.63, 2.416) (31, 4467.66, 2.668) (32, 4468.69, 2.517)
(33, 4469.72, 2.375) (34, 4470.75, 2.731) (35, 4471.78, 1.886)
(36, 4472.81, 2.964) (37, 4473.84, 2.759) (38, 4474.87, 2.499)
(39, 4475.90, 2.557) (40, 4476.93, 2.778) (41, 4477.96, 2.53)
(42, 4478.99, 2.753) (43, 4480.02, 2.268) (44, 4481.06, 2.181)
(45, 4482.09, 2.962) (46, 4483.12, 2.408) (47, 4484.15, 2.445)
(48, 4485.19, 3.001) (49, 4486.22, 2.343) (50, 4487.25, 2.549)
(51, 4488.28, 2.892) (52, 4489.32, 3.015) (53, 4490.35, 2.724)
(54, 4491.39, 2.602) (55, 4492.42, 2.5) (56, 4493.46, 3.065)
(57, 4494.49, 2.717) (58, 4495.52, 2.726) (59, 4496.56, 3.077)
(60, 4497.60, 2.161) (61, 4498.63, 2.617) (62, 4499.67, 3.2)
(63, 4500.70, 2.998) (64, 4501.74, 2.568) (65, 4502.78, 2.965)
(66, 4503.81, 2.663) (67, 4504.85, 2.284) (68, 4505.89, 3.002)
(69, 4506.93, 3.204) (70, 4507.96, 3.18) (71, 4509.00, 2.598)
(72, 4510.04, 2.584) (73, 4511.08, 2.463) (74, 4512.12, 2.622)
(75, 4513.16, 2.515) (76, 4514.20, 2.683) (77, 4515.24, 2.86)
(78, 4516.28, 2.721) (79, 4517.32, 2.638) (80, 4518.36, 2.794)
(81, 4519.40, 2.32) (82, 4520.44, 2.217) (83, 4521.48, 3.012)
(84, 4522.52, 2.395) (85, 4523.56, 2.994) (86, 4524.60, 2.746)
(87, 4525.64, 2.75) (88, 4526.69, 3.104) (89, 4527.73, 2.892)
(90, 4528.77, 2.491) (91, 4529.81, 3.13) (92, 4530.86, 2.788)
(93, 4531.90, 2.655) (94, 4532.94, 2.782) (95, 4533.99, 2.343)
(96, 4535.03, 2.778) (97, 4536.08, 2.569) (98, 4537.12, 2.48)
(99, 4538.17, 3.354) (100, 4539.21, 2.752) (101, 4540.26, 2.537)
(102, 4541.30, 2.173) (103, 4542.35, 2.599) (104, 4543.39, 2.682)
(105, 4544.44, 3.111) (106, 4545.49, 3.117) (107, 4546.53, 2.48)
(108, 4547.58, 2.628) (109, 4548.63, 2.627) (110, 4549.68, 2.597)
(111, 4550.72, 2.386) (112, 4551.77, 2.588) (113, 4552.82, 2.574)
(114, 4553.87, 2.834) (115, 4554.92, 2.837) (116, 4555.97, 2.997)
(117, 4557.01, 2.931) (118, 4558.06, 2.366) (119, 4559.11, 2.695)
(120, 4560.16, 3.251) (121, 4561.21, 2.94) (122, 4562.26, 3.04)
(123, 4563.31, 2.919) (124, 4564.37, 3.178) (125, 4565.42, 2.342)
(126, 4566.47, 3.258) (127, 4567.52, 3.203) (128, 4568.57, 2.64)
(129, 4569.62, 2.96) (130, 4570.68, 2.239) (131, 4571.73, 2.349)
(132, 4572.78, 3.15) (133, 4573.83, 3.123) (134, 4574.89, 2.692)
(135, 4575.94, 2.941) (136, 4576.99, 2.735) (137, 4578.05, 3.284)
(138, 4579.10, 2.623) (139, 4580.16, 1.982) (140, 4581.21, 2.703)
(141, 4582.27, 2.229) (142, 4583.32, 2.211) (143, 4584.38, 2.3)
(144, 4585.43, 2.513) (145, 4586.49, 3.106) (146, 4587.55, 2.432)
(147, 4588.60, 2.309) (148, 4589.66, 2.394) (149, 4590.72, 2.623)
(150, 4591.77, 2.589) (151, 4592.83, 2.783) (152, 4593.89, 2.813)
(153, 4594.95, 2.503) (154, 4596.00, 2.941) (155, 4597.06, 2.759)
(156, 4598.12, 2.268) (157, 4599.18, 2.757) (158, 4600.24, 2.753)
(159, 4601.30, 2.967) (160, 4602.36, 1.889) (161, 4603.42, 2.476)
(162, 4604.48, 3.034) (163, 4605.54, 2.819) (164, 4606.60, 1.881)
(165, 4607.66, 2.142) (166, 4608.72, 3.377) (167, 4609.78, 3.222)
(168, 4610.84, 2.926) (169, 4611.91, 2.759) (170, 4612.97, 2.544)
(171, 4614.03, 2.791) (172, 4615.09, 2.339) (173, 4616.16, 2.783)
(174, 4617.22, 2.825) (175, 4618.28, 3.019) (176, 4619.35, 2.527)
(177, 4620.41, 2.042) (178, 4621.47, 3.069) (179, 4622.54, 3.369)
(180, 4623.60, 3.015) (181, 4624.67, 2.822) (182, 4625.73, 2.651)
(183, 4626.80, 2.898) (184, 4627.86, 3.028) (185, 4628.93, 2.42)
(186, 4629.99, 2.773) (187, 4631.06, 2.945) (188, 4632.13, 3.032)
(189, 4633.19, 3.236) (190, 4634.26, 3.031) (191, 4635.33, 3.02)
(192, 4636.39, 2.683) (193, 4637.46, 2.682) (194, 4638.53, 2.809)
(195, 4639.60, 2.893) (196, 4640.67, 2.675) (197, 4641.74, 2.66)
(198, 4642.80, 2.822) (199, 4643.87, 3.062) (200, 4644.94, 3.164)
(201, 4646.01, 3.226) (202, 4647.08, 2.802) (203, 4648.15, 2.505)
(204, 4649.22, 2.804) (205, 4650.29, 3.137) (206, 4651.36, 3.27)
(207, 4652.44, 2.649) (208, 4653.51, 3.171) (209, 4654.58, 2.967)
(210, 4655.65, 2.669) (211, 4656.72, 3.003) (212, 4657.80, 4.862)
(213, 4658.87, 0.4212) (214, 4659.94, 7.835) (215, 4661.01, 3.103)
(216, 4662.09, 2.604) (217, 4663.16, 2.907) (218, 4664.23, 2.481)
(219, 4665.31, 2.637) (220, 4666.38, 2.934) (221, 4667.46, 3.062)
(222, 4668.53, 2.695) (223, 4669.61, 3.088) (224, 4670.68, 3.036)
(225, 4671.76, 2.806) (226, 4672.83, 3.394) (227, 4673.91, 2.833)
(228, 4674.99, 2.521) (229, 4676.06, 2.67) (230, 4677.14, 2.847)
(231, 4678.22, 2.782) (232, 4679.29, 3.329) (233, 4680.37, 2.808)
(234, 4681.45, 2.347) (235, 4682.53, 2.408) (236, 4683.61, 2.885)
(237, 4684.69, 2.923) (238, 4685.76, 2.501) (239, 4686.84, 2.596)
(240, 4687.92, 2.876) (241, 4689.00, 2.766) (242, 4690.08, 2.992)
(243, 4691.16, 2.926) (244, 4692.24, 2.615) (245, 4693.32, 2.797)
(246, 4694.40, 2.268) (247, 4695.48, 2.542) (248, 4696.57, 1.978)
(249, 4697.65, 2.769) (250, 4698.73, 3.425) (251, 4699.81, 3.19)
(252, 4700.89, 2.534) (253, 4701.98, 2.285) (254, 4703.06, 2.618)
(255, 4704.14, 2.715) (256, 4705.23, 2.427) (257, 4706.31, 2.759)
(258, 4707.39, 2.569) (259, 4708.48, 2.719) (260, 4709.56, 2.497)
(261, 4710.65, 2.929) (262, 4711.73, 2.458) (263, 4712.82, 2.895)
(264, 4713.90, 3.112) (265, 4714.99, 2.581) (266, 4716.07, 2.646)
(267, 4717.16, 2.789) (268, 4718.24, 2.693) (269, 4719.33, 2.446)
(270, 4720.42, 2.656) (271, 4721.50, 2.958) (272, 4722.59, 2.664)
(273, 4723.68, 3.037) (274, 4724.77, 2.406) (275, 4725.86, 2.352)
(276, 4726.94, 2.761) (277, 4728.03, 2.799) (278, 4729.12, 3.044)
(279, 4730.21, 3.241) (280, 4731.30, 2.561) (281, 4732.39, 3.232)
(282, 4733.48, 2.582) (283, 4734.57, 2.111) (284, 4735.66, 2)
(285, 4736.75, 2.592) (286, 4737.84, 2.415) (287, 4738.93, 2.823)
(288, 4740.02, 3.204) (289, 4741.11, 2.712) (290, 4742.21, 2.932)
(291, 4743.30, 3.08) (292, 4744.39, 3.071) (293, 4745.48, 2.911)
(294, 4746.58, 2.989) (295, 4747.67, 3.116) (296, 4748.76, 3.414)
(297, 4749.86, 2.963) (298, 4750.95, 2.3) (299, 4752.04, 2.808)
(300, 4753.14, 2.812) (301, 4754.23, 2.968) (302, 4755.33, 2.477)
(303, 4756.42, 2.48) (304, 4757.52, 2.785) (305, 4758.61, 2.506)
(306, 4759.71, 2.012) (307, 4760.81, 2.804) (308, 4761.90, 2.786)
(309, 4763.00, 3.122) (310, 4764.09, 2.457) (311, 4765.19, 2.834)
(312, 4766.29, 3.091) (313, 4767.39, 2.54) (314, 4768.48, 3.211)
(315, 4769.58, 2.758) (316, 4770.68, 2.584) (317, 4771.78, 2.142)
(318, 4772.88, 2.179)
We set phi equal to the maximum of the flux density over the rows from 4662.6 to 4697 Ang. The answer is 3.394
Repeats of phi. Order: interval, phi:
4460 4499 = 3.157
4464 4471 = 2.731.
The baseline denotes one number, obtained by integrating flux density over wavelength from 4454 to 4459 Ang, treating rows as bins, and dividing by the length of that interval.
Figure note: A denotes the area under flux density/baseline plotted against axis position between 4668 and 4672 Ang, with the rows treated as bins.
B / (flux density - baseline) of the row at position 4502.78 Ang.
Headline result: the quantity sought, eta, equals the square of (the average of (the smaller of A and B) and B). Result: 0.168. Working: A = 4.6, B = 0.410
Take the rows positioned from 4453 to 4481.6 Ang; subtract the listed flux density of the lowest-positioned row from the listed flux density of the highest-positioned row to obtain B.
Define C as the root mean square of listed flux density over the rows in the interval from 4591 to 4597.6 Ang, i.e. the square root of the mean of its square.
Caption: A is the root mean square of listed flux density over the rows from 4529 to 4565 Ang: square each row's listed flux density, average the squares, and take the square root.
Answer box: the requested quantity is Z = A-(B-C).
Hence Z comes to 6.16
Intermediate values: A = 2.77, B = -0.7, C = 2.74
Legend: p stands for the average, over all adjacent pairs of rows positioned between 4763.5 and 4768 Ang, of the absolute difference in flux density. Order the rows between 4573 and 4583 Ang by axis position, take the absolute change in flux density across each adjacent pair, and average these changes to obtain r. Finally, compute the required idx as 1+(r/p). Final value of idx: 2.24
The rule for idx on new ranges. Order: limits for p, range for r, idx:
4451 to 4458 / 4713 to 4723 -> 2.01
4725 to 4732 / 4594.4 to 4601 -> 2.02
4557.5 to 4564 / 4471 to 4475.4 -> 2.81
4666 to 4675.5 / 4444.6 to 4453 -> 1.82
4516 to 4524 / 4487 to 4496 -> 1.59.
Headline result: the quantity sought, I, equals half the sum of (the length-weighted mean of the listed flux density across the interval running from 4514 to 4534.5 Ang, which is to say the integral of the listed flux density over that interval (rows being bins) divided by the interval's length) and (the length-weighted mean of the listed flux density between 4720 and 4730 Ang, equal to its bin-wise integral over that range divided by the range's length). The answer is 2.74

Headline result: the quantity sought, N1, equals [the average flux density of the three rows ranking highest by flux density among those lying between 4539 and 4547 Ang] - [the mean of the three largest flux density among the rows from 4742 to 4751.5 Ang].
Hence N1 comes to -0.21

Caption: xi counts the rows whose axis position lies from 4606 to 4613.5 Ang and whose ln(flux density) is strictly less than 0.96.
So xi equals 3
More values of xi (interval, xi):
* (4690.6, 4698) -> 3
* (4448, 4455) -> 2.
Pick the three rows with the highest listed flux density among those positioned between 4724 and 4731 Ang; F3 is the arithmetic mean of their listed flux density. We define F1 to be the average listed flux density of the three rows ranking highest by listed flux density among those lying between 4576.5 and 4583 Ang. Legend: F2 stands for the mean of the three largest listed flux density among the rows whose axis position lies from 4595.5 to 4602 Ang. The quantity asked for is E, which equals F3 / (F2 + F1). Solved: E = 0.52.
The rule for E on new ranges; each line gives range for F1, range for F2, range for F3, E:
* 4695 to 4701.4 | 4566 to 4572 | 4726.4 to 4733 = 0.51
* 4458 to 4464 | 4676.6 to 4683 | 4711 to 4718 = 0.49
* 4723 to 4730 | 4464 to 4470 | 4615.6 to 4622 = 0.53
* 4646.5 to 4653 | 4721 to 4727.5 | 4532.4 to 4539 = 0.50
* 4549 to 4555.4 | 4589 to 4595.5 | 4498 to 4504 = 0.56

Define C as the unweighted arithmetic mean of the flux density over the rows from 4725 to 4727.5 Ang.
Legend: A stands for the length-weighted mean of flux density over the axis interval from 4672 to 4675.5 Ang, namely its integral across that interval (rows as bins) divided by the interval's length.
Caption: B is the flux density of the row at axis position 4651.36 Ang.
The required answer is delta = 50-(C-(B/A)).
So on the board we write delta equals 48.6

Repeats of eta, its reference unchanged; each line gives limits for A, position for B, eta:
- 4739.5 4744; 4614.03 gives 0.056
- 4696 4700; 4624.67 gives 0.072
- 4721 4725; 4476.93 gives 0.050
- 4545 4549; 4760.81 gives 0.062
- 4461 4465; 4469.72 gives 0.032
